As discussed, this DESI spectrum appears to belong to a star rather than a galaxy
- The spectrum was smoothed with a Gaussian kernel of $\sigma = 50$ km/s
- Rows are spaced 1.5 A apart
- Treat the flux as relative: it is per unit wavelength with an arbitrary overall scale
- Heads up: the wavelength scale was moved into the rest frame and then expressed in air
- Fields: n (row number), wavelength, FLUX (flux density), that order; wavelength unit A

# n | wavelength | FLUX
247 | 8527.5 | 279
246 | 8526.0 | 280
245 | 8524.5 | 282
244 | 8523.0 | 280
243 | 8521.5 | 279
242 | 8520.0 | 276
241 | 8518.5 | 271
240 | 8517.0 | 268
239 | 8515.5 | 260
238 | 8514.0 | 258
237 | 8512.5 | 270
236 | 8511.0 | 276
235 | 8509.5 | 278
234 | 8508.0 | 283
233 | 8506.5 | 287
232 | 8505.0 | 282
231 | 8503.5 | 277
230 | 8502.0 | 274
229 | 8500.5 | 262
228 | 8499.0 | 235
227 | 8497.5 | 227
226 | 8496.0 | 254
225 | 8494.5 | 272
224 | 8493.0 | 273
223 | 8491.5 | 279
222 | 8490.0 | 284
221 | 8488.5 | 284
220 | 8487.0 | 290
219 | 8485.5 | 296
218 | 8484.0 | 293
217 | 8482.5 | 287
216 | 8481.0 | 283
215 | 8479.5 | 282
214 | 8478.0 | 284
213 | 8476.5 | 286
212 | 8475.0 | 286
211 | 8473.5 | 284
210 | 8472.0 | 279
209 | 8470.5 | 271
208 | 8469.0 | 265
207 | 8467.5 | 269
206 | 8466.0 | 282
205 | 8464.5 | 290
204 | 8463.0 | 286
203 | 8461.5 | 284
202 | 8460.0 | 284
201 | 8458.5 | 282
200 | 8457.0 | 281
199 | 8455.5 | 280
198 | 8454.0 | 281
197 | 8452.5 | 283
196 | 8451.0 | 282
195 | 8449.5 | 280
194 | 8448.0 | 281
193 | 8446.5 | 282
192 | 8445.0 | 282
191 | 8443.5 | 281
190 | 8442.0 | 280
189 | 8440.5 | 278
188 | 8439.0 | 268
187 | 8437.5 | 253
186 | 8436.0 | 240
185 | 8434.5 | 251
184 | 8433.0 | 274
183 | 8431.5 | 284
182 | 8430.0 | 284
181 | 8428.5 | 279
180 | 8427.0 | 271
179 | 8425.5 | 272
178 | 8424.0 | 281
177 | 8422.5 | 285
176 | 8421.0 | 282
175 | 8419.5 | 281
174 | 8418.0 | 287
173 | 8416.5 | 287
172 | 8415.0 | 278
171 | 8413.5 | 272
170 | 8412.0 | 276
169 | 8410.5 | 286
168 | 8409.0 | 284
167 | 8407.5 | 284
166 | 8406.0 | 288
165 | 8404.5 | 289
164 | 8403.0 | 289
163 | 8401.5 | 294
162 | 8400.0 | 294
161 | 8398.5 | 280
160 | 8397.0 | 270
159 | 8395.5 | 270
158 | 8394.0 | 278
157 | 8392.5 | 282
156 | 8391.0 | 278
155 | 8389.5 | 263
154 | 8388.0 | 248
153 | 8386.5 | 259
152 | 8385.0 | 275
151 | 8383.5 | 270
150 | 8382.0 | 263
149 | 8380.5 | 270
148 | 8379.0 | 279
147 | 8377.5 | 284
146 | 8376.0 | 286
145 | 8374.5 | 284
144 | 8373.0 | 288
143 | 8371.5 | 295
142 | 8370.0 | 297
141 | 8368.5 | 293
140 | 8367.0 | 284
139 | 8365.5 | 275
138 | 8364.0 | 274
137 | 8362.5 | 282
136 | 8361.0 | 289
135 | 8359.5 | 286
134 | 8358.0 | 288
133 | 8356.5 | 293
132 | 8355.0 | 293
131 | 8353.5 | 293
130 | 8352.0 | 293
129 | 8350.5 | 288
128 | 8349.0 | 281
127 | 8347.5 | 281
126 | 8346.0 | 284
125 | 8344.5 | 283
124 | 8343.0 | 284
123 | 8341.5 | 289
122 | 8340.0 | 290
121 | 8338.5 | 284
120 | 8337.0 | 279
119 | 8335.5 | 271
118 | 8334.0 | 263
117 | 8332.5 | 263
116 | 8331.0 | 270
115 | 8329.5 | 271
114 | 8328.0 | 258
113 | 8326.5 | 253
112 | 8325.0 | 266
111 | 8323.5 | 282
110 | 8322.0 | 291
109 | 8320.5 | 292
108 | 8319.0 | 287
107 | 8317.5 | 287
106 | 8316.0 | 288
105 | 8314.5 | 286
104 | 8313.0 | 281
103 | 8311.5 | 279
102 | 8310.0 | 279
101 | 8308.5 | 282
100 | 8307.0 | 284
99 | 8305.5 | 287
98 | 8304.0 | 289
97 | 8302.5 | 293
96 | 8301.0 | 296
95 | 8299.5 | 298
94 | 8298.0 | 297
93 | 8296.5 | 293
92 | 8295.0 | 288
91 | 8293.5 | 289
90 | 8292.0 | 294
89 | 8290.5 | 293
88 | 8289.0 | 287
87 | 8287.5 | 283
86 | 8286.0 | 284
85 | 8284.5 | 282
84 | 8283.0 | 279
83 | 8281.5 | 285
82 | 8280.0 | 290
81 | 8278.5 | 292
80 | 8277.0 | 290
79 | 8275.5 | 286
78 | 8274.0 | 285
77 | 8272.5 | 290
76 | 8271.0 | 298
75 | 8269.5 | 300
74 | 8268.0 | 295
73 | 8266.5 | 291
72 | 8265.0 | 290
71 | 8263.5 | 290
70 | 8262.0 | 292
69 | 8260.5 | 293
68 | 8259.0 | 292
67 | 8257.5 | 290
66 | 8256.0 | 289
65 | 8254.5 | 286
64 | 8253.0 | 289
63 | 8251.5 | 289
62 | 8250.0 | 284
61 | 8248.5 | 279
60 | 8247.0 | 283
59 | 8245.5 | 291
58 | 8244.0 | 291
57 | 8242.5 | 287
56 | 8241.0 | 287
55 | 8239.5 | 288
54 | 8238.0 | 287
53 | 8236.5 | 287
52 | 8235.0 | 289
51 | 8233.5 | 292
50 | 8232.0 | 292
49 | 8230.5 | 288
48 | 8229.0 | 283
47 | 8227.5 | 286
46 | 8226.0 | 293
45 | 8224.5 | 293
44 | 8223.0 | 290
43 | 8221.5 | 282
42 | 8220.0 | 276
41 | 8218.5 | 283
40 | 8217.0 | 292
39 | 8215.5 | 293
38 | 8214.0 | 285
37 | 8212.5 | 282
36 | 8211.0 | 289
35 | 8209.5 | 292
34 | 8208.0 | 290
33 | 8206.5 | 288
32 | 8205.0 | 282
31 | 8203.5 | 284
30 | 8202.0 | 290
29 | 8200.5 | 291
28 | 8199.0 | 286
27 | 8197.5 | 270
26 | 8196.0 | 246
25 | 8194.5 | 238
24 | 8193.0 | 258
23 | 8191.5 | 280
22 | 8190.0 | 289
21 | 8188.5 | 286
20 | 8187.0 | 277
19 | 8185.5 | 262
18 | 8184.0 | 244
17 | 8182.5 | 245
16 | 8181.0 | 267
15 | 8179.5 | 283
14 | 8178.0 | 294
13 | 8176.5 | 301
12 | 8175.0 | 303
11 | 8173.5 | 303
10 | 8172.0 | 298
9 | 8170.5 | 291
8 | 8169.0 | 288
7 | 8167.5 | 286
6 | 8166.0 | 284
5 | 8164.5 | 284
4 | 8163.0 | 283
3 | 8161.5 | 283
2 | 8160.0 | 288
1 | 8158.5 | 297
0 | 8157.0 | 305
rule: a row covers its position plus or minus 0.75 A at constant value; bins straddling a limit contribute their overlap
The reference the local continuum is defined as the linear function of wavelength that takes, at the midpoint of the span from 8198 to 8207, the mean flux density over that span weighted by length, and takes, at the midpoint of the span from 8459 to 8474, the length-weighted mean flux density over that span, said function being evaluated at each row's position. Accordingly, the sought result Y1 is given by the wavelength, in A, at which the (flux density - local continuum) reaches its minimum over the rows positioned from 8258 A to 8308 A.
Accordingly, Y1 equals 8283.0 A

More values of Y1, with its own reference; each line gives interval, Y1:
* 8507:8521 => 8514.0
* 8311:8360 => 8326.5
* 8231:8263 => 8248.5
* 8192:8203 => 8194.5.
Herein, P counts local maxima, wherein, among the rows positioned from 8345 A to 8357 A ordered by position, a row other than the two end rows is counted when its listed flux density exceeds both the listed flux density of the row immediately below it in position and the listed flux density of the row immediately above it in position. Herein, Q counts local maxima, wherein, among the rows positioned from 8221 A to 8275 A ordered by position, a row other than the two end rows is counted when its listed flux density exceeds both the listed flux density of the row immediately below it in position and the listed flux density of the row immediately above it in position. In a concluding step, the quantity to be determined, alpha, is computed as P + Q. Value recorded 3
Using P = 0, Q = 3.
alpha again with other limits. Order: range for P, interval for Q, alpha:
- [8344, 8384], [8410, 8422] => 4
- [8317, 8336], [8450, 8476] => 4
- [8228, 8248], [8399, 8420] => 2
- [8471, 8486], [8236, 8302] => 7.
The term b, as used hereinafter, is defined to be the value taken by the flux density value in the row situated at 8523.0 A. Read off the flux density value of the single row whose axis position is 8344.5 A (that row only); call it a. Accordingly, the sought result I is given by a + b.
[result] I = 563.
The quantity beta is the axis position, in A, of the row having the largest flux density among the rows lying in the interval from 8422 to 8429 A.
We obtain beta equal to 8422.5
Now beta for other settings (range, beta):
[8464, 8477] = 8464.5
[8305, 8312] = 8305.5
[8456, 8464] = 8463.0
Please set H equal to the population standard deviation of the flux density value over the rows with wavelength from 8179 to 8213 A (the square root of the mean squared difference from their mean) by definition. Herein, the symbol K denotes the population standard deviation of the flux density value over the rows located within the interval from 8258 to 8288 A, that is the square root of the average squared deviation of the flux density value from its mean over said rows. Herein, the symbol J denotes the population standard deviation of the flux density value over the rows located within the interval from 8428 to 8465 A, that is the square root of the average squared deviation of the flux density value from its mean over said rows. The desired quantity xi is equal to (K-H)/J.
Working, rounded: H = 17.1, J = 12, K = 5.2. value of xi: -1.02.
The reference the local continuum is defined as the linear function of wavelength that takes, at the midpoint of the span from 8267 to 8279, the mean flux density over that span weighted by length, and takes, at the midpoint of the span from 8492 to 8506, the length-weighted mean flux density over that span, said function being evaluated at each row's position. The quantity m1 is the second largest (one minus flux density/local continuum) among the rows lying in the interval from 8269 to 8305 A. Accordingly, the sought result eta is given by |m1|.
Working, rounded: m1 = 0.029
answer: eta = 0.03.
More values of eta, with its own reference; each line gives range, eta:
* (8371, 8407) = 0.07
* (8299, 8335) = 0.09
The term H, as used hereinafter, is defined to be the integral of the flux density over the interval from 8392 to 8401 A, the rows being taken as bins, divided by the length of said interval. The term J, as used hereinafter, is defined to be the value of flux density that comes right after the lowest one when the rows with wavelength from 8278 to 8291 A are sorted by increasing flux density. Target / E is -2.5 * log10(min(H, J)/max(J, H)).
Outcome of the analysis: 0.01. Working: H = 279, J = 282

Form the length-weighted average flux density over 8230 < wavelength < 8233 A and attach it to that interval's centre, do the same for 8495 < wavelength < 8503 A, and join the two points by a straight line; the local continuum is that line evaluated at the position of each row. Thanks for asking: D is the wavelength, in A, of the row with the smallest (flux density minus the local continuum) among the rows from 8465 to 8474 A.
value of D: 8469.0 A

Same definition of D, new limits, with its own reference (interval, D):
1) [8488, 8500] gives 8497.5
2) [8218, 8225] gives 8220.0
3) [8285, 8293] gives 8287.5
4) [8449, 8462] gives 8449.5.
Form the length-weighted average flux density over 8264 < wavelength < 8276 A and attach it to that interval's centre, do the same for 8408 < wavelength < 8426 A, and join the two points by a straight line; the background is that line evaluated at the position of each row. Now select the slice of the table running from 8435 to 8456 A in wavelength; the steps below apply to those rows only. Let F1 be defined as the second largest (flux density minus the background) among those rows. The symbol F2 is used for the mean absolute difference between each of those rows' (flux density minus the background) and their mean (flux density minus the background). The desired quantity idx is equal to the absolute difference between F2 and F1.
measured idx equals 6.0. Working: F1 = 3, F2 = 9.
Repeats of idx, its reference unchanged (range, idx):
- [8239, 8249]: 5.9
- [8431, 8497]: 8.8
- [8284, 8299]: 0.7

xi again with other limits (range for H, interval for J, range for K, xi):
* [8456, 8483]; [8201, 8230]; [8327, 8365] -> 0.75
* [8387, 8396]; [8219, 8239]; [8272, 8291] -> -1.59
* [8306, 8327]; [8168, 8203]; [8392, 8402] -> -0.04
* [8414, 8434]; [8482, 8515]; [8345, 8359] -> -0.02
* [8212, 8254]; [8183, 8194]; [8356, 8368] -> 0.12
